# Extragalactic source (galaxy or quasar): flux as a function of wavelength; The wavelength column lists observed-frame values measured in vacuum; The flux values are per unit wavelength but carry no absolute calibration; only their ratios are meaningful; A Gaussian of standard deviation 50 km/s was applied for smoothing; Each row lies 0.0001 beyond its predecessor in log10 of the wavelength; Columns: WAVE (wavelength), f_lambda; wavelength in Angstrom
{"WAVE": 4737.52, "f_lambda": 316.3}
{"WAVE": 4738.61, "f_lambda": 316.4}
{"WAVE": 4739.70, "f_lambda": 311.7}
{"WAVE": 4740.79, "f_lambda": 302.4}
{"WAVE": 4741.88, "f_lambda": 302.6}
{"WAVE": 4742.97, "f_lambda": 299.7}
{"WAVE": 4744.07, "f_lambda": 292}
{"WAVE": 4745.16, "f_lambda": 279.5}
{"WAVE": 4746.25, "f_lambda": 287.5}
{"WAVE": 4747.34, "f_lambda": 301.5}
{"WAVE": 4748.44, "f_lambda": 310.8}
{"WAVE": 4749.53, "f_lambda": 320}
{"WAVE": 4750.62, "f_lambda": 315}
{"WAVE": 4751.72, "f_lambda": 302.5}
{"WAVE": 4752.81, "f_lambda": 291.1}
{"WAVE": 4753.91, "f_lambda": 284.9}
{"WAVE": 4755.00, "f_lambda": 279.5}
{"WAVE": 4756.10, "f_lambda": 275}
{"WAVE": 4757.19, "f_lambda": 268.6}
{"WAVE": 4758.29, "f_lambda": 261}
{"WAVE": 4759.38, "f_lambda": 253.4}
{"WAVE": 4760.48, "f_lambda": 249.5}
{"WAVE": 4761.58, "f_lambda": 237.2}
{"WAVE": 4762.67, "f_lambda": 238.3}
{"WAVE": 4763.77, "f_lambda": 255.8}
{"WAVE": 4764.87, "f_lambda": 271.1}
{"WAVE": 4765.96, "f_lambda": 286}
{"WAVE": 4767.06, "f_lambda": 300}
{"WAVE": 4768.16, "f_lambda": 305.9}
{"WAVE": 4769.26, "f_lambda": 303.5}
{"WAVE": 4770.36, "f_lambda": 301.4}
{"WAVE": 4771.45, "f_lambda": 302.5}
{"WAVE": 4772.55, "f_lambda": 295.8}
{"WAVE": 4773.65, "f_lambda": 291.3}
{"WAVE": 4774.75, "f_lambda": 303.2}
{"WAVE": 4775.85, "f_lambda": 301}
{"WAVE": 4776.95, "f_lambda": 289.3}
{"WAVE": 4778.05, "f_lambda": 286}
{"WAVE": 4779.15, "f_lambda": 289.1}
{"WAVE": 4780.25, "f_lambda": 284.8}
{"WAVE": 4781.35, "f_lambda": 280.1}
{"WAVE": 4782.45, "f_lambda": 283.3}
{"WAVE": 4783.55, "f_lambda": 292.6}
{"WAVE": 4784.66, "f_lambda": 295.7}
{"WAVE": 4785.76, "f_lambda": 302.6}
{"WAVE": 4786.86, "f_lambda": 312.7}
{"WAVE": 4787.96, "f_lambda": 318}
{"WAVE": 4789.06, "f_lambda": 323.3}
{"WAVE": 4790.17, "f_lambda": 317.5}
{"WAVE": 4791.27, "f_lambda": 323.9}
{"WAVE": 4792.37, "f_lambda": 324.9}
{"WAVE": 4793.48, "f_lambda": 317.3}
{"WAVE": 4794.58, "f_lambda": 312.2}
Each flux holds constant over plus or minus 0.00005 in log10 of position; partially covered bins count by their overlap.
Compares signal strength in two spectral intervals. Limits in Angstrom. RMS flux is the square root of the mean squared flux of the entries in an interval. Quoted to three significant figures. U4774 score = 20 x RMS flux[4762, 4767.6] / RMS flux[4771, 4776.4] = 18.1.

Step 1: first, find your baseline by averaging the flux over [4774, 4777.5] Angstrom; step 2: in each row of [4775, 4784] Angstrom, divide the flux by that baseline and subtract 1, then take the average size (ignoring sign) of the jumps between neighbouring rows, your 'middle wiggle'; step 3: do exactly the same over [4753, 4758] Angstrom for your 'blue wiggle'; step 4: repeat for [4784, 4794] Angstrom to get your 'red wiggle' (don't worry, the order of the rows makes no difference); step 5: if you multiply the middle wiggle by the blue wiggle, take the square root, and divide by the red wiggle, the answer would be 0.9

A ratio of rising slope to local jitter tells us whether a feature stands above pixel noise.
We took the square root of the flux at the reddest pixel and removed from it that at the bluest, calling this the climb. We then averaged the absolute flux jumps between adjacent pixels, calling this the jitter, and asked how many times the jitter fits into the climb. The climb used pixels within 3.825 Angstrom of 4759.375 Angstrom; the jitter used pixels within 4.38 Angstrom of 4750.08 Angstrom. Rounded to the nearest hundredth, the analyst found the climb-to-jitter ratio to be -0.12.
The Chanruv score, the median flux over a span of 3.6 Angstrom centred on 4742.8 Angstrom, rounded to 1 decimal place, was 299.7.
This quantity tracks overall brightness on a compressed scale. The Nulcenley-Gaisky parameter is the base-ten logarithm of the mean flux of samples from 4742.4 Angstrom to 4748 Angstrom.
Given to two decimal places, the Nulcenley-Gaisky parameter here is 2.47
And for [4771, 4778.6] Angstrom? 2.47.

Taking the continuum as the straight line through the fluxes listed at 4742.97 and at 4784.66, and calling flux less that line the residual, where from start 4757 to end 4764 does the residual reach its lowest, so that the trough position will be 4761.58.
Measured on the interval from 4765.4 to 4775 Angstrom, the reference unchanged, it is 4765.96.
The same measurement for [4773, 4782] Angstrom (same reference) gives 4781.35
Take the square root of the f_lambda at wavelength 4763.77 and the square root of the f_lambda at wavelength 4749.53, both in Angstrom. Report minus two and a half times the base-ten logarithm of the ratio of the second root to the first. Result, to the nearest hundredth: -0.12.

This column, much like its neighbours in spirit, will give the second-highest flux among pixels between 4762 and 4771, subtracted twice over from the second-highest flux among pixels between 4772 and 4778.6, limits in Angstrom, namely -306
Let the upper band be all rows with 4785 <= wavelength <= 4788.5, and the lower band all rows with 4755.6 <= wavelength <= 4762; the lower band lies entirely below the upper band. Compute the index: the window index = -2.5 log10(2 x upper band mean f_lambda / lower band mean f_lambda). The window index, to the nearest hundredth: -0.96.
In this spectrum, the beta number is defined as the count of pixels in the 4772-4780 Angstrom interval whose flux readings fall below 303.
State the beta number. 6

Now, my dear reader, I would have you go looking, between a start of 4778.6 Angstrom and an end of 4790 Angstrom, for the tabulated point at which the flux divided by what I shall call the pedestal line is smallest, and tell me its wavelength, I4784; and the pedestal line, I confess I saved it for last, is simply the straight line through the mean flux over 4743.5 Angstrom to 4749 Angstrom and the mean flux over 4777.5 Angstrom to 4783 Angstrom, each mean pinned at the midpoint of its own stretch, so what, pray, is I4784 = 4781.35 Angstrom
